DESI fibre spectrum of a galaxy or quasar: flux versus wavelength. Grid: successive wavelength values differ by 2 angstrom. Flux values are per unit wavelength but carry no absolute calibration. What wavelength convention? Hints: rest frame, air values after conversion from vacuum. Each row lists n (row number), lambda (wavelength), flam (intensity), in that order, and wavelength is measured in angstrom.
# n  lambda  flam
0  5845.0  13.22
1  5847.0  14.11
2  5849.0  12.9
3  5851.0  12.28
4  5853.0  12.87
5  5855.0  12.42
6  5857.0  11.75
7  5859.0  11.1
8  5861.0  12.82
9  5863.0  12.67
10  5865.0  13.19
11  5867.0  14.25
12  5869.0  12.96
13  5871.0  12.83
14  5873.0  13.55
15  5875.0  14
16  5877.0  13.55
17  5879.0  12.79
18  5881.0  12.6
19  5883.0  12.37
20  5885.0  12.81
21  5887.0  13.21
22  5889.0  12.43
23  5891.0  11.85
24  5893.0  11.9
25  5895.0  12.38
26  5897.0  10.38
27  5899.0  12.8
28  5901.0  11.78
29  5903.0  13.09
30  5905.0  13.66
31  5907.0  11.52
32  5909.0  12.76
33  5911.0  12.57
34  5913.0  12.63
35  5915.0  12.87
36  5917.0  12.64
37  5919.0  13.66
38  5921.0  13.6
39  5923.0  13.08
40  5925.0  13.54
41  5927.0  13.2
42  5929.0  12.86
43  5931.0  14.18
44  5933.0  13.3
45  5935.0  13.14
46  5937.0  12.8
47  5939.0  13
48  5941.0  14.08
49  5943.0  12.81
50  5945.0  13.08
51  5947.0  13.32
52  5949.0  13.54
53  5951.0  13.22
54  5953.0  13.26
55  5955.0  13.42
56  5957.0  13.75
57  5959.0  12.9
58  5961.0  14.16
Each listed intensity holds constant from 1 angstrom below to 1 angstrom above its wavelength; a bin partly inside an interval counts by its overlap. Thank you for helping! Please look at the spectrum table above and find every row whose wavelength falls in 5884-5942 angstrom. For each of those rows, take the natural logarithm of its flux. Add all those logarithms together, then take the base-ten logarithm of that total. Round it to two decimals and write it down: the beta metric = 1.87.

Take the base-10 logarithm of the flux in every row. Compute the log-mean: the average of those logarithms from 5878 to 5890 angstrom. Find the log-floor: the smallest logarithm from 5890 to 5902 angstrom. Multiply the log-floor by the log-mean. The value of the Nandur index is 1.12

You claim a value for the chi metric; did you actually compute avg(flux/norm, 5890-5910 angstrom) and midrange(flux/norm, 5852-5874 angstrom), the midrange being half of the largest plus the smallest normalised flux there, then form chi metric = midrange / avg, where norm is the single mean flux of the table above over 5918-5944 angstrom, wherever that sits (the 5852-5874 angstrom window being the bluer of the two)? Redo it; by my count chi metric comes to 1.04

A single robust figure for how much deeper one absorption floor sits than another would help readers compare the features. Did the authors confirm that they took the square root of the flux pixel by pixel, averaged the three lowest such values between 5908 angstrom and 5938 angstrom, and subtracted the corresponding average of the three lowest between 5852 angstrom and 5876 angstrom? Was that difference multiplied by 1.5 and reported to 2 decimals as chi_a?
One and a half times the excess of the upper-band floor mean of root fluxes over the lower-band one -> 0.19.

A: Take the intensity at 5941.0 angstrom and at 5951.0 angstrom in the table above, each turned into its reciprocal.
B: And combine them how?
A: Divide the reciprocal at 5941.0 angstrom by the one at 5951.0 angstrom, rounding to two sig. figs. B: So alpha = 0.94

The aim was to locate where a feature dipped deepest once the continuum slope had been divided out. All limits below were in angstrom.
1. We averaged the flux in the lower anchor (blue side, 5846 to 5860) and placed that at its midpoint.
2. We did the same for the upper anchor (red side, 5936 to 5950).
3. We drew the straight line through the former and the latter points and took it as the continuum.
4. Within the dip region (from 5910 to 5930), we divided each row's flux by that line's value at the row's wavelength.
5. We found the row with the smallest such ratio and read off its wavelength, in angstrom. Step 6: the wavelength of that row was 5911.0 angstrom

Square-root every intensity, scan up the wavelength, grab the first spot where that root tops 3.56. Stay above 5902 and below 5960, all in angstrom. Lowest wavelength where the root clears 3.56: 5903.0 angstrom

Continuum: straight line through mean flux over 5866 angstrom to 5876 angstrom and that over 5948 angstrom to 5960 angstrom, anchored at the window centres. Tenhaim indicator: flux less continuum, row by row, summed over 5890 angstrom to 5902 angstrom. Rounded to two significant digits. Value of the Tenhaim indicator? -9.7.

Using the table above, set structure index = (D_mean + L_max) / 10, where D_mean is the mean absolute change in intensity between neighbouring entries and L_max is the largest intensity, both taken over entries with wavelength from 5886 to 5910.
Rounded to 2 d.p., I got 1.48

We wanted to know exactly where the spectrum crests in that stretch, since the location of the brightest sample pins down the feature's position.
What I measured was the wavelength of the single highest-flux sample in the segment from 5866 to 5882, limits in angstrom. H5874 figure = 5867.0 angstrom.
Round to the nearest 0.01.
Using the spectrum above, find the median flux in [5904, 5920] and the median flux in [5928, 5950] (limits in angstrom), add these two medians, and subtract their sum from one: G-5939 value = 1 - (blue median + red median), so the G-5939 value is -24.84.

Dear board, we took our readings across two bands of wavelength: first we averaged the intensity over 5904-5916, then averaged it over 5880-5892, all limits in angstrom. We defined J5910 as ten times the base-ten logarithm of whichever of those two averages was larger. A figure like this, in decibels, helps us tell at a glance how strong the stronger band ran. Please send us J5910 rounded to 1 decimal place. 11.0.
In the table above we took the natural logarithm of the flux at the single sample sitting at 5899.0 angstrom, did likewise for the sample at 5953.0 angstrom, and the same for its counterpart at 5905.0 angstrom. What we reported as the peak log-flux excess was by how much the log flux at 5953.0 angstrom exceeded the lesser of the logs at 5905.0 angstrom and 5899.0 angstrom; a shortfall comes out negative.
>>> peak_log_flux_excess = 0.04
